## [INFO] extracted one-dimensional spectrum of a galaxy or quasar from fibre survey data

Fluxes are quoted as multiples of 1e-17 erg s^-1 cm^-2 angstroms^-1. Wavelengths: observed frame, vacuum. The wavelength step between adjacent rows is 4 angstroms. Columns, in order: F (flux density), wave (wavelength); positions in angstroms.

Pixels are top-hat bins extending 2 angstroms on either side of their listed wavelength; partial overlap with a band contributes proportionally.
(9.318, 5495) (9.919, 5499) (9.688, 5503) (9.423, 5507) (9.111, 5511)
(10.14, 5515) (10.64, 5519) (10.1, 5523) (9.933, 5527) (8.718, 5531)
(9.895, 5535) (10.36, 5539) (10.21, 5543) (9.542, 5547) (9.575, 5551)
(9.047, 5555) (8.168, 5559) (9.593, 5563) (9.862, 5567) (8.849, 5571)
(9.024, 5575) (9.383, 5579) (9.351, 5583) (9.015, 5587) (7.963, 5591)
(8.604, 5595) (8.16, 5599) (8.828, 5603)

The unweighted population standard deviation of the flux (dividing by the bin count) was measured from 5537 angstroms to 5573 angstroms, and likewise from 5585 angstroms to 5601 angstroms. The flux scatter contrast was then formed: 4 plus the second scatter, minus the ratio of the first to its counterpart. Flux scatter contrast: 2.81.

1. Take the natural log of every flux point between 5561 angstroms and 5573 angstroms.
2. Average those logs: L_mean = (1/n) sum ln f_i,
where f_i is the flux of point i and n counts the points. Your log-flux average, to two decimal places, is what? 2.24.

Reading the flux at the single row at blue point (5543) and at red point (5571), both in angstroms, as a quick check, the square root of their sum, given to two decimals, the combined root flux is 4.37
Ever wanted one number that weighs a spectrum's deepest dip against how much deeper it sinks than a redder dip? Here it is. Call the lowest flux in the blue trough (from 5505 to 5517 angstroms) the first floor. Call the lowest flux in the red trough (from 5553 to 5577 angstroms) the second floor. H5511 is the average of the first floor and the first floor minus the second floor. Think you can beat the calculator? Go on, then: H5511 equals 5.03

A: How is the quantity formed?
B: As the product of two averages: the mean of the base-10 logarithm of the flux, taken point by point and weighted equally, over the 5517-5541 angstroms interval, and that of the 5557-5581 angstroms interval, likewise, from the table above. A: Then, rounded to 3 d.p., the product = 0.957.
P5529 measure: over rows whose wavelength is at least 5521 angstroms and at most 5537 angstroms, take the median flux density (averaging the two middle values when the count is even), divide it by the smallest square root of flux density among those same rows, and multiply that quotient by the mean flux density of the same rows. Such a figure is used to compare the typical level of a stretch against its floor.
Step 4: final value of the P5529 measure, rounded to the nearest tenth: 32.4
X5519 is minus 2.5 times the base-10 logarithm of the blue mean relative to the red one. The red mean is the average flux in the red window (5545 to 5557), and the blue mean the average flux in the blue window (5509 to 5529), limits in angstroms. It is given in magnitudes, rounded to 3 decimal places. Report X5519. -0.067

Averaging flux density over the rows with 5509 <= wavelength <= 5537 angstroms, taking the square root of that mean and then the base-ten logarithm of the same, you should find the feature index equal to 0.495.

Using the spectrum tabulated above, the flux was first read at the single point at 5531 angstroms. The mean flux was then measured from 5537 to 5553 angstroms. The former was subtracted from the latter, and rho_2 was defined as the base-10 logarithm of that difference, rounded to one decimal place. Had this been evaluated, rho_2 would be 0.1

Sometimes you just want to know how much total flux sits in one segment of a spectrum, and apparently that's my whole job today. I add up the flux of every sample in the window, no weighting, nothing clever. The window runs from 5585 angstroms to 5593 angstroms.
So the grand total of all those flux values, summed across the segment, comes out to 17.0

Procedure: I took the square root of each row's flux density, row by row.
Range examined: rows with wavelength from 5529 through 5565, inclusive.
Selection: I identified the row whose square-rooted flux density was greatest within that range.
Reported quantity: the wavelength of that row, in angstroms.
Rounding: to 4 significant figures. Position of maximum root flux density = 5539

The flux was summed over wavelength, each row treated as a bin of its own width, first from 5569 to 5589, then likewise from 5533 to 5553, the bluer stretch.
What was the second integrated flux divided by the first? 1.09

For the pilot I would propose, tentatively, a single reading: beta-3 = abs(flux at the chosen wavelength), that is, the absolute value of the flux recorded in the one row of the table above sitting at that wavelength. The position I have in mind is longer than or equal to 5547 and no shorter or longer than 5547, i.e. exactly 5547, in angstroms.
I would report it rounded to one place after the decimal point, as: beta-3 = 9.5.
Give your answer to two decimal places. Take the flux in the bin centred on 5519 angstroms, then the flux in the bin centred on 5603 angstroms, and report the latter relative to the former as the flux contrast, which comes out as 0.83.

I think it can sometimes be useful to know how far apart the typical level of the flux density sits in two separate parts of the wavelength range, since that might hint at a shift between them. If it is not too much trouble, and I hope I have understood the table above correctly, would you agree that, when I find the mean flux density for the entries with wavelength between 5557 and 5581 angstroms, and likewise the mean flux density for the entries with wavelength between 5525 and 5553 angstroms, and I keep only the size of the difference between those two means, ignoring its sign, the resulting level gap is 0.60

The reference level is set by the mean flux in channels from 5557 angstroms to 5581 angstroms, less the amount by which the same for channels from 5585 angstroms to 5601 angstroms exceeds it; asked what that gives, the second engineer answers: 9.9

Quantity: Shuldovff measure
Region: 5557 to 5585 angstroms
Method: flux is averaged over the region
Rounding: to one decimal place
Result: 9.2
